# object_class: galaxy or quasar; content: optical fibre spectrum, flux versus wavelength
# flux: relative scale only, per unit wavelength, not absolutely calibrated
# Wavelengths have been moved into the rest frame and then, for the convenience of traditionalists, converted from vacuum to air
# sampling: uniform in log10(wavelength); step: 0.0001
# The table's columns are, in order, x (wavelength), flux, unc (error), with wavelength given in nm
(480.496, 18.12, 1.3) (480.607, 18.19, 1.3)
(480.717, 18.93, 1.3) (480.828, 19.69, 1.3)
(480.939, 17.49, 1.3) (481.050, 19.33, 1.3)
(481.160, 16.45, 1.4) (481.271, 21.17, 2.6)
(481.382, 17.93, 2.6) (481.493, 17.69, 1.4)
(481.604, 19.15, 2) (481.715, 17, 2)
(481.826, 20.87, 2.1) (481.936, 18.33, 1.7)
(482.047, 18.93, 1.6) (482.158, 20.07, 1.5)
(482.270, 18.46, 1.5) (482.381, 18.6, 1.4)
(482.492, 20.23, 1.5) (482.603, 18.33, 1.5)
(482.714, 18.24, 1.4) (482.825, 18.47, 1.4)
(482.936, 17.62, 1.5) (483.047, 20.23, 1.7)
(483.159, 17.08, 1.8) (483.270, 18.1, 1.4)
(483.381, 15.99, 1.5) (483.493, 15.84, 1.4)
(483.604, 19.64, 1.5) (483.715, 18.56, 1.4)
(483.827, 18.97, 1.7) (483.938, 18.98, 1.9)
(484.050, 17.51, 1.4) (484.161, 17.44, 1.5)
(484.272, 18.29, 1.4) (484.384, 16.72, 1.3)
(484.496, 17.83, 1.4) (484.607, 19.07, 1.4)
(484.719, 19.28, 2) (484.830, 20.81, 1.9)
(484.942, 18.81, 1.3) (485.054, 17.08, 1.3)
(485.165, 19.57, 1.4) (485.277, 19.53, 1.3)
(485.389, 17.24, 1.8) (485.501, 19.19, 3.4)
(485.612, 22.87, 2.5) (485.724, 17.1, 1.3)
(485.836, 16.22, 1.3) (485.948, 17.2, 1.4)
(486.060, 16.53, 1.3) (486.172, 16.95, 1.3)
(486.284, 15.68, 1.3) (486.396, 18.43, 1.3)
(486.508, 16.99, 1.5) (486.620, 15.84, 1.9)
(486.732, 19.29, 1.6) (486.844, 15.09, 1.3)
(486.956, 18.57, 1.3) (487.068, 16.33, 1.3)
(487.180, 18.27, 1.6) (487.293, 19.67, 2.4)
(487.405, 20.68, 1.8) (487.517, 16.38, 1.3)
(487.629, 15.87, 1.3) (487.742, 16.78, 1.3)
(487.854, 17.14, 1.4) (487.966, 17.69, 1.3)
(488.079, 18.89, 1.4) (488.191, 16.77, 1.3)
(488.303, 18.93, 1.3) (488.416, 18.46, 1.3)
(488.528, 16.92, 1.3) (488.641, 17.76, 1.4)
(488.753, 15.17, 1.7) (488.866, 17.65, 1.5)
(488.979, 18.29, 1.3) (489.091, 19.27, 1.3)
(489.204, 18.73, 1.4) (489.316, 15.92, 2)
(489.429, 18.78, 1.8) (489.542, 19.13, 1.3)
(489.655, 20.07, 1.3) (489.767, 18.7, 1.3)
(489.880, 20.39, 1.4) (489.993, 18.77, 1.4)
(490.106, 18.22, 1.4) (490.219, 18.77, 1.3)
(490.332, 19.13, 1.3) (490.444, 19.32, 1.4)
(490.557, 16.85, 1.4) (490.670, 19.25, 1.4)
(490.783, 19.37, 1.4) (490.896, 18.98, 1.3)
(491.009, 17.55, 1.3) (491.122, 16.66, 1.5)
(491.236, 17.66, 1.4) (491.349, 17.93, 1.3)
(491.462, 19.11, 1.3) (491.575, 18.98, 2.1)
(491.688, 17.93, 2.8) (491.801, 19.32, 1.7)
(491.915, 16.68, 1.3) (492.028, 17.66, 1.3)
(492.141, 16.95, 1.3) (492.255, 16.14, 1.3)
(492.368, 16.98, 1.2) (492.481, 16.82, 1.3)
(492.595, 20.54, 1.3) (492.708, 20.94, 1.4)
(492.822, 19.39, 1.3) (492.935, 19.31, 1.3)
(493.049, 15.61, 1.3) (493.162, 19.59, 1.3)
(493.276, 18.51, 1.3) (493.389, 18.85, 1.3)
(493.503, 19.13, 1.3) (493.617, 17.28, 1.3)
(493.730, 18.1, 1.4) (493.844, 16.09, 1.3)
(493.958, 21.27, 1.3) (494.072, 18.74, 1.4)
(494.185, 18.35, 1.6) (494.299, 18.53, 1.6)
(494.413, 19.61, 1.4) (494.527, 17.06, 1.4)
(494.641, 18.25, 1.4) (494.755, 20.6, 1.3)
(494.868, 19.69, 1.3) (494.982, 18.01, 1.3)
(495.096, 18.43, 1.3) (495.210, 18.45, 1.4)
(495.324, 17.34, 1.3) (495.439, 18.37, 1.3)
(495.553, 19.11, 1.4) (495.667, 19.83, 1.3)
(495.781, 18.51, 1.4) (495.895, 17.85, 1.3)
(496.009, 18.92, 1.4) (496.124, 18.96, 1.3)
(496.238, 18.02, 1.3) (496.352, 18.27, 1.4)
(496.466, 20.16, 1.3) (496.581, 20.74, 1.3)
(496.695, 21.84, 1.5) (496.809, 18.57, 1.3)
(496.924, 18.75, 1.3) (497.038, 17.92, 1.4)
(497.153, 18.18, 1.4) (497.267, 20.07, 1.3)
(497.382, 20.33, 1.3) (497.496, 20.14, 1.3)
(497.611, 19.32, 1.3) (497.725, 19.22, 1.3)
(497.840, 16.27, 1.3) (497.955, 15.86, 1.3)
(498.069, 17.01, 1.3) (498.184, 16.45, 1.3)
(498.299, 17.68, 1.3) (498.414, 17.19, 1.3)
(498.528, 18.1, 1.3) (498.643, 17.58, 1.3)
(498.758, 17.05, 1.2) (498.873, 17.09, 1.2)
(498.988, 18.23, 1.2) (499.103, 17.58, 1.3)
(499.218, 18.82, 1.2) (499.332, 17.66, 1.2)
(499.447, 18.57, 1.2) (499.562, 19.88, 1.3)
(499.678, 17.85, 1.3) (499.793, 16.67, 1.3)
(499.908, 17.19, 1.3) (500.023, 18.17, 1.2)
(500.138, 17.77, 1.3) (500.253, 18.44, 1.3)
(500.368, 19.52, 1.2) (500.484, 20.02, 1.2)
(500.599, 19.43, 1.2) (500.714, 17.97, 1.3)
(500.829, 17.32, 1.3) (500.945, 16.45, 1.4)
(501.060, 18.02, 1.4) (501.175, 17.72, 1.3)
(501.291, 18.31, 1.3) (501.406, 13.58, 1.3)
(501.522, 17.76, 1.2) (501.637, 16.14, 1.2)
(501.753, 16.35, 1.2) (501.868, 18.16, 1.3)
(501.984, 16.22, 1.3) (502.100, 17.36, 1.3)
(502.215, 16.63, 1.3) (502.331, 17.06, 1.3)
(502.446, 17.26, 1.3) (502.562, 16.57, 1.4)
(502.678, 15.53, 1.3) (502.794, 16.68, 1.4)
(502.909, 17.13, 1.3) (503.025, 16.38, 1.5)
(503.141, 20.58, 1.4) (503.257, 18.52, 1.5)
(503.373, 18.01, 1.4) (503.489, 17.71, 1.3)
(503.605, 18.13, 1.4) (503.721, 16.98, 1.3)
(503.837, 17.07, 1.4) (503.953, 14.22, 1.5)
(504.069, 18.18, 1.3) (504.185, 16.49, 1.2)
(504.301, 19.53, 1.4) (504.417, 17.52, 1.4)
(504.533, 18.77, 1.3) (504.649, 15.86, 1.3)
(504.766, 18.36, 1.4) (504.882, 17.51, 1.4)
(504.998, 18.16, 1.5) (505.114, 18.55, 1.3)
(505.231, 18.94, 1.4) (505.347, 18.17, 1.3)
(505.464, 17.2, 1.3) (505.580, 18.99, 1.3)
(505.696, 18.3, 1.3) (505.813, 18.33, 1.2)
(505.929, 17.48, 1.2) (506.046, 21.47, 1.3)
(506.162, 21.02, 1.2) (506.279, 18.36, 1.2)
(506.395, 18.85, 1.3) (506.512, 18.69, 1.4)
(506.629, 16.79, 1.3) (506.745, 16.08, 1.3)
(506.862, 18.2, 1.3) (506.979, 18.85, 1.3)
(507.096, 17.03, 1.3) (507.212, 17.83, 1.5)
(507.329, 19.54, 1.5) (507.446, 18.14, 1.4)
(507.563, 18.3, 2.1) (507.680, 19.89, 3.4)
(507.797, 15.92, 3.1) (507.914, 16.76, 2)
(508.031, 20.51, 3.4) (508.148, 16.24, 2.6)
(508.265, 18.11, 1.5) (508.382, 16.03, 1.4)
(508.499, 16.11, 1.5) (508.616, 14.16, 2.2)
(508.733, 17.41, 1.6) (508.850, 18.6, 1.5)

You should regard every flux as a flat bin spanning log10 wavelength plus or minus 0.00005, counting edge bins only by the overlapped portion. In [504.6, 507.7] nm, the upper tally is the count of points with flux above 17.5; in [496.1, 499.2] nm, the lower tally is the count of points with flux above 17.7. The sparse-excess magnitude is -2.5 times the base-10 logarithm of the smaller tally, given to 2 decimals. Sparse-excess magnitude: -3.08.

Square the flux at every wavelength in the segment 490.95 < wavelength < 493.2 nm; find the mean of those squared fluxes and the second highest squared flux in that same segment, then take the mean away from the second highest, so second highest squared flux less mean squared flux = 93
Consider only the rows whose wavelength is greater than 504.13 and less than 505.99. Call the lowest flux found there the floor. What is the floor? 15.86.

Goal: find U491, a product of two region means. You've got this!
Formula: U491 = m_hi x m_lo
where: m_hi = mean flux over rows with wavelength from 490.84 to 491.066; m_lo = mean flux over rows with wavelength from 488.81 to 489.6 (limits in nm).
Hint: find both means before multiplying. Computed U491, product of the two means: 333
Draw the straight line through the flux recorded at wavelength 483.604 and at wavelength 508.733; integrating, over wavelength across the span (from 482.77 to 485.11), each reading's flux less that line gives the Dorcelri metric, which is -3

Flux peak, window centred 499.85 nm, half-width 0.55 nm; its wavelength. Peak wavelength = 499.562 nm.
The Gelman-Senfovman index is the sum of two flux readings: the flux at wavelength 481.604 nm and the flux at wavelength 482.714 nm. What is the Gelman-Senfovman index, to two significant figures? 37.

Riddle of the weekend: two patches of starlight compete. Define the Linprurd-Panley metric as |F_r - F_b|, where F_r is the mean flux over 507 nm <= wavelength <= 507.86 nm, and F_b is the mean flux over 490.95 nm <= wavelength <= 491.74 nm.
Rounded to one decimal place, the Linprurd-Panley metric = 0.1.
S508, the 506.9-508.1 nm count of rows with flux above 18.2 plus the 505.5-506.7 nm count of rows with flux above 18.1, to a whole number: 13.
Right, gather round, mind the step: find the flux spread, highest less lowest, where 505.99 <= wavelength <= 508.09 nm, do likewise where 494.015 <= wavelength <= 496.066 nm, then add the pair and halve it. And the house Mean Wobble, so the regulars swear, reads 4.5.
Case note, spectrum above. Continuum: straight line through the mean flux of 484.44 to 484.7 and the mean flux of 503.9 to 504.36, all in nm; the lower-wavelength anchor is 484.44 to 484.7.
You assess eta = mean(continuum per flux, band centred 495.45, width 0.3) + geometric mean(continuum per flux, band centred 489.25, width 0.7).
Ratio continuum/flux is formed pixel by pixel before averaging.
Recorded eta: 1.96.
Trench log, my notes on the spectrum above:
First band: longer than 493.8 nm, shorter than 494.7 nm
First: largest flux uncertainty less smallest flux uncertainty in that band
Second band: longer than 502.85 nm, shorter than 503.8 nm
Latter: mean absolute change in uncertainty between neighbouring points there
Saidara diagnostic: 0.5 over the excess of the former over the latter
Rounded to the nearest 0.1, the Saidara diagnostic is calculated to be 2.7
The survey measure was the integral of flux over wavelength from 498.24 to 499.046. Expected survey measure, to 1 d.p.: 14.1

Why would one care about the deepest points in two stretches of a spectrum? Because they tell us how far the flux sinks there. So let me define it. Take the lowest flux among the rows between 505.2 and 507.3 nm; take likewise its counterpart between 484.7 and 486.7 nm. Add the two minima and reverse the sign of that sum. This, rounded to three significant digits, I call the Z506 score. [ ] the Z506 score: -31.8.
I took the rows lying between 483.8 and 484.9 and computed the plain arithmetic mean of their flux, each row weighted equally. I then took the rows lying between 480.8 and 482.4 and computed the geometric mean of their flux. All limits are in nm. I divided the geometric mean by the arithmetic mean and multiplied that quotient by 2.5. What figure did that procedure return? 2.53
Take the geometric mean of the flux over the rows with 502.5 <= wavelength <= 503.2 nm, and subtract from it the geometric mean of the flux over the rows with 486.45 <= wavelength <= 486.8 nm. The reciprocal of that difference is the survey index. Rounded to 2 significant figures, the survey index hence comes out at -4.2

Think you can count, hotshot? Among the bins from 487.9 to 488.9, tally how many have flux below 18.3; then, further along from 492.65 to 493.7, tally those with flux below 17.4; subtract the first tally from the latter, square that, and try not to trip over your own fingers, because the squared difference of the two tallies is 16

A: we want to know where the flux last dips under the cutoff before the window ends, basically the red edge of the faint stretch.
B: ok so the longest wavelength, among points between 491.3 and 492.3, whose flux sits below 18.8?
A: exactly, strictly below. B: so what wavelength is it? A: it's 492.255 nm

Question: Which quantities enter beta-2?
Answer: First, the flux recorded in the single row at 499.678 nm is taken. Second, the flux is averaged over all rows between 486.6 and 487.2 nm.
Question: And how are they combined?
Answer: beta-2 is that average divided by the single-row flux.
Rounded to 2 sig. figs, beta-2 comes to 0.97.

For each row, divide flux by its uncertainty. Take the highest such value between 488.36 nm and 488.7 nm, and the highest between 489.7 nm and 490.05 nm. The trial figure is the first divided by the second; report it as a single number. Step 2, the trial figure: 0.97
